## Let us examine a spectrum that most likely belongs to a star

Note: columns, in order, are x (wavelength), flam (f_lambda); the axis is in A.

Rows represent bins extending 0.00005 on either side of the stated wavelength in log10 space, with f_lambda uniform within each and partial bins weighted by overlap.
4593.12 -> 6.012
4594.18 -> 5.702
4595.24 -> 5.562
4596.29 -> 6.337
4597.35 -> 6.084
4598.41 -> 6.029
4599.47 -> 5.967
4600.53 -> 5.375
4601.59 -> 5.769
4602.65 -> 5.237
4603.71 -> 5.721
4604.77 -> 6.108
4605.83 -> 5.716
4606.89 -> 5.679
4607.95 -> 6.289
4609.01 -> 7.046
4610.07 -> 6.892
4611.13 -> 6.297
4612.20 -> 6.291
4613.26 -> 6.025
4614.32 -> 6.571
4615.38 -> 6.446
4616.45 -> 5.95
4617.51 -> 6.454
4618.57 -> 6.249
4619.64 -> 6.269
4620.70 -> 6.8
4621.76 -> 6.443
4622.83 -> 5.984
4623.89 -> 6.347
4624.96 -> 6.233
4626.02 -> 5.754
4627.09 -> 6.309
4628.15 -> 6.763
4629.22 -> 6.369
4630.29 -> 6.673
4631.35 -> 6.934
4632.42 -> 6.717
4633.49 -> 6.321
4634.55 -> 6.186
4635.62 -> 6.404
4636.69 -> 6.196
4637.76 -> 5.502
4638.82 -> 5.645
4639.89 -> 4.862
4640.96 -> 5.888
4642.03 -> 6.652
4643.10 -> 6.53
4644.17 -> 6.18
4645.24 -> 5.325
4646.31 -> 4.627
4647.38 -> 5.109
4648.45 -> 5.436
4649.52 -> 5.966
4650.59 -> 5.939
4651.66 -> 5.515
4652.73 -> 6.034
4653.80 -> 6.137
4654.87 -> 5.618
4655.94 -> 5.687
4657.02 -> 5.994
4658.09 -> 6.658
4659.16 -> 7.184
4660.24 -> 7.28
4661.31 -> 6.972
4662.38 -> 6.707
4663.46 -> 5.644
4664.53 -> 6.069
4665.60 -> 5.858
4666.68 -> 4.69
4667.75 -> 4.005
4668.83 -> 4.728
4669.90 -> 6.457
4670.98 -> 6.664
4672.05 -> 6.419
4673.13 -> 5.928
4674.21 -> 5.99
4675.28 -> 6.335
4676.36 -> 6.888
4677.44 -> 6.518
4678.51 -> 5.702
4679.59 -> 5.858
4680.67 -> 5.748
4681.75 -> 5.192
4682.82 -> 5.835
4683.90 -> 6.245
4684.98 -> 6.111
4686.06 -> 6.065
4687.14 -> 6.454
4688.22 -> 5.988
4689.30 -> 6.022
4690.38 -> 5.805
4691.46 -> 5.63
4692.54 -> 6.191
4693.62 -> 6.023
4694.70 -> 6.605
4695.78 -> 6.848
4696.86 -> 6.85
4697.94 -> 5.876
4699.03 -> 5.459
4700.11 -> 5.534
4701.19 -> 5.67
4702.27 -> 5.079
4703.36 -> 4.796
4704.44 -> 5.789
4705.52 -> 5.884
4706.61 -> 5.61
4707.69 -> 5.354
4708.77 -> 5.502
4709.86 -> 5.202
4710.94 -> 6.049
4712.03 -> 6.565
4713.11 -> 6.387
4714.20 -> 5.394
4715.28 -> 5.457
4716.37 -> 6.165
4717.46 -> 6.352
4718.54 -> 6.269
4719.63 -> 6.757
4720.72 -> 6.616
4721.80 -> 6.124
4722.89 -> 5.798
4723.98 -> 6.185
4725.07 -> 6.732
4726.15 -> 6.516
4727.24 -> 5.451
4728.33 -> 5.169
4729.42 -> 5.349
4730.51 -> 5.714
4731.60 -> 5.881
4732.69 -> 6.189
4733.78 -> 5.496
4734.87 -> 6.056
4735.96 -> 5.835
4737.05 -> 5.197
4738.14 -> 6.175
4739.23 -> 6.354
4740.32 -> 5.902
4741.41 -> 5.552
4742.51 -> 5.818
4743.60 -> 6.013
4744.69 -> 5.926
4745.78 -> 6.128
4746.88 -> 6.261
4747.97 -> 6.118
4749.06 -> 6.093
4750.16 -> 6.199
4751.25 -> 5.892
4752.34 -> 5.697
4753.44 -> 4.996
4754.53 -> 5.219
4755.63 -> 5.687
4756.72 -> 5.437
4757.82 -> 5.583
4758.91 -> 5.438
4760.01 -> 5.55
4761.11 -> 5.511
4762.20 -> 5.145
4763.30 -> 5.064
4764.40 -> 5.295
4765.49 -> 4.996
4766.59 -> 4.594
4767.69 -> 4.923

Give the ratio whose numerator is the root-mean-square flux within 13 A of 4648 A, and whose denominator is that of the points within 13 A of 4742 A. 1.02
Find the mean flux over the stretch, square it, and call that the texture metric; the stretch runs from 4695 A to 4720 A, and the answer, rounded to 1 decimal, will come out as 34.4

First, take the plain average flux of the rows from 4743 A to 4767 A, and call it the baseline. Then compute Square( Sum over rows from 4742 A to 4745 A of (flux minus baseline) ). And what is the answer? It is 1.0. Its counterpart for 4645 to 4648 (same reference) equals 2.9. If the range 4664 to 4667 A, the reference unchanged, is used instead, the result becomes 0.0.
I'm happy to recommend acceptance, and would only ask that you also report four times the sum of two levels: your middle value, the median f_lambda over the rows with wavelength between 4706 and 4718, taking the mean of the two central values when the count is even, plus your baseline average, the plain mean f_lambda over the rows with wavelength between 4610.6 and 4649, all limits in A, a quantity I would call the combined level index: 47.0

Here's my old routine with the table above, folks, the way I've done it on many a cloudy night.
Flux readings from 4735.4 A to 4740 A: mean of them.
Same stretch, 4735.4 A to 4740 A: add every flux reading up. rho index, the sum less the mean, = 18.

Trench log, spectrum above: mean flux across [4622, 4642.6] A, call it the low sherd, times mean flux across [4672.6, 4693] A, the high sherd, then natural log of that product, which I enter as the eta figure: 3.62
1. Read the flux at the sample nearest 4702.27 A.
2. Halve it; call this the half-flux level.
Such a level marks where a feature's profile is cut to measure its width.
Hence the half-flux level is 2.54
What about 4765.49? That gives 2.50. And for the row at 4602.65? 2.62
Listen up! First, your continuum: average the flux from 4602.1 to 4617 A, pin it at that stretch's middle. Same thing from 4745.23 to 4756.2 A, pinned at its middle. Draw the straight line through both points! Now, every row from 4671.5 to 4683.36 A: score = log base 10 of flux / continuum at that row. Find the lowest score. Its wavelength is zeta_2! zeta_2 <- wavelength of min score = 4681.75 A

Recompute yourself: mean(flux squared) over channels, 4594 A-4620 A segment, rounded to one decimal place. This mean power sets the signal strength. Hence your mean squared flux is 37.2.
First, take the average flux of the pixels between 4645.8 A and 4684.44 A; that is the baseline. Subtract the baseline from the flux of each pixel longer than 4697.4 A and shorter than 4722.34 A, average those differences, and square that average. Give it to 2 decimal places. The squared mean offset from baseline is 0.01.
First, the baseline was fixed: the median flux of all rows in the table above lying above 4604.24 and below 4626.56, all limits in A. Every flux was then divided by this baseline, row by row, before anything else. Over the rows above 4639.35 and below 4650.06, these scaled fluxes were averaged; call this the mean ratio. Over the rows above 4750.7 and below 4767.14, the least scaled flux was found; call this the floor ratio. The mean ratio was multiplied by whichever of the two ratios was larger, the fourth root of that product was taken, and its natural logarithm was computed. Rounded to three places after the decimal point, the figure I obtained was -0.053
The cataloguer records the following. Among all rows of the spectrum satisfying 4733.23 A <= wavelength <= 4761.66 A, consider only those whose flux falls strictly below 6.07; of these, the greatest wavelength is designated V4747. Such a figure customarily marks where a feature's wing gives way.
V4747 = 4761.11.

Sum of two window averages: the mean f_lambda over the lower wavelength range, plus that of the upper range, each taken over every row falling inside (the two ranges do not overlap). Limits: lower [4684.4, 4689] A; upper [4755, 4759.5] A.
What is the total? 11.7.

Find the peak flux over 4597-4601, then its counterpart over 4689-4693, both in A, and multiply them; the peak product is 38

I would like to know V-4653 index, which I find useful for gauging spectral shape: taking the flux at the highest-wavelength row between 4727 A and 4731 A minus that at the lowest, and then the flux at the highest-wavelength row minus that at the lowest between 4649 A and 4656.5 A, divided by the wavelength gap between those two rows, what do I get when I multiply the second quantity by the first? -0.01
